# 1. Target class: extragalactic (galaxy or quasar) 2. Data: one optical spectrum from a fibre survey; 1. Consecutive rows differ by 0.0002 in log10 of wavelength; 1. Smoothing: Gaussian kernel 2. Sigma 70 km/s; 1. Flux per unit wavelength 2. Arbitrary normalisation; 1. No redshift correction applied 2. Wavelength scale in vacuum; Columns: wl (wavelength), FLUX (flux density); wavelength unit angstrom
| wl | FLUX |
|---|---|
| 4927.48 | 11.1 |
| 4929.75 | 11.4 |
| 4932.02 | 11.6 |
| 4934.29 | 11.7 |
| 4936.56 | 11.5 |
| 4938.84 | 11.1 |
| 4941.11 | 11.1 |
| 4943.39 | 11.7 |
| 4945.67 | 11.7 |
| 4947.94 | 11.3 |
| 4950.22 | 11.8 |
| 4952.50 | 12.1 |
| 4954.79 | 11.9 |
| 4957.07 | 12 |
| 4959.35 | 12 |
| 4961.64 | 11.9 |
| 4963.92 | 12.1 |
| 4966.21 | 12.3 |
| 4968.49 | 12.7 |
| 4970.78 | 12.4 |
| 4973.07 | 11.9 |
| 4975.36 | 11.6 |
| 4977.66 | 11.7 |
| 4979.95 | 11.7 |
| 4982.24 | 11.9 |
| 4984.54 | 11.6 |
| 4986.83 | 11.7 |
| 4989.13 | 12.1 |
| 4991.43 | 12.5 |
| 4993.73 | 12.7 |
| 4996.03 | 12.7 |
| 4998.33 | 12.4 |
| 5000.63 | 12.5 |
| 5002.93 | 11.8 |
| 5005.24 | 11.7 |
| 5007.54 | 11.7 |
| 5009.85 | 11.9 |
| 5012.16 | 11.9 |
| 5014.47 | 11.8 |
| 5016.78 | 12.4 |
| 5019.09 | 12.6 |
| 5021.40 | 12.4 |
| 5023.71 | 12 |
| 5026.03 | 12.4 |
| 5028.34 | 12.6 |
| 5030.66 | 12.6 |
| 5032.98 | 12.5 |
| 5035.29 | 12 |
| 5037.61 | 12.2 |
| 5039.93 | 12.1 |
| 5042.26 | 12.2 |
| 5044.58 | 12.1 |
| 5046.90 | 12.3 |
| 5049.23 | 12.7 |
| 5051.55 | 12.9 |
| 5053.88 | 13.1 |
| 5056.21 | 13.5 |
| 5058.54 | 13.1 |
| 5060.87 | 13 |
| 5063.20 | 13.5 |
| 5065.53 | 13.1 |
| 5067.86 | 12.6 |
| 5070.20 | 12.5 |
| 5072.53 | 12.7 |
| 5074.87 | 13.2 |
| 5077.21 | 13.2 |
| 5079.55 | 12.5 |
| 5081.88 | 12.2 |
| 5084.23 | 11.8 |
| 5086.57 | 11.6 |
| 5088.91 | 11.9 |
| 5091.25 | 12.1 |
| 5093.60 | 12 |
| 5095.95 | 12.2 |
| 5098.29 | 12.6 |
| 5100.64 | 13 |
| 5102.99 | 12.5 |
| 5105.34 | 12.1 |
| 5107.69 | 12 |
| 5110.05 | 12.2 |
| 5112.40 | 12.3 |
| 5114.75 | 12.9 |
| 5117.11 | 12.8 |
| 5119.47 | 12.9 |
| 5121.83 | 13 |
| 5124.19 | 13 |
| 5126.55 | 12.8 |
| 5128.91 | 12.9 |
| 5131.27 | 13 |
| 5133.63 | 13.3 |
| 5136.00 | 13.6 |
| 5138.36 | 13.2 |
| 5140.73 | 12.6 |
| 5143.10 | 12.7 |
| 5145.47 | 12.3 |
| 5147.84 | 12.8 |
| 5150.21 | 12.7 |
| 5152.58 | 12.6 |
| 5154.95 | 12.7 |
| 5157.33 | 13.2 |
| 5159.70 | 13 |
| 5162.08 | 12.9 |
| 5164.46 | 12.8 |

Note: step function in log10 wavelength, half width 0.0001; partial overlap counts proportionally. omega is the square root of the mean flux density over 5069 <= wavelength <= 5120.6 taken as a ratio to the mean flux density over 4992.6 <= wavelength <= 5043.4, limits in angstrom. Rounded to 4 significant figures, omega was 1.008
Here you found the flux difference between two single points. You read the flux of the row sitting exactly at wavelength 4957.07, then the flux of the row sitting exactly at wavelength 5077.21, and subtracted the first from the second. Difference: 1.2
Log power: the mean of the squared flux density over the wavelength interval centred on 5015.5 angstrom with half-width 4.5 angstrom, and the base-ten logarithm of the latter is 2.17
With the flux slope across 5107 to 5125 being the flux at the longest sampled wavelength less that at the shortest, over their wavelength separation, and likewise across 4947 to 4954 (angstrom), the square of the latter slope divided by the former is 0.51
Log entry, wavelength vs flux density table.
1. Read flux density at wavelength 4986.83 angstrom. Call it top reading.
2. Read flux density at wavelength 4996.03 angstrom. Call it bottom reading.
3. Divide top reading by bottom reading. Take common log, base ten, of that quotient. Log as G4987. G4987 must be -0.036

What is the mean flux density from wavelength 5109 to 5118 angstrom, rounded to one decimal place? 12.6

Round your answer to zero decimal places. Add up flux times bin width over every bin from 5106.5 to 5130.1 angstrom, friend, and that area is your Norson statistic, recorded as 299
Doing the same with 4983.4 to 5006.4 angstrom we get 280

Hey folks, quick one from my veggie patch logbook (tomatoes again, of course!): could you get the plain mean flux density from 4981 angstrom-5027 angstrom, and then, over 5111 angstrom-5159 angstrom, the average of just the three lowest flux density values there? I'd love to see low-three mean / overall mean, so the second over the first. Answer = 1.02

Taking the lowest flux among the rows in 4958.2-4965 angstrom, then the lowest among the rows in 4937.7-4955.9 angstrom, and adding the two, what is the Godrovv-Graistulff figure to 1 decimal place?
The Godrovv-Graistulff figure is 23.0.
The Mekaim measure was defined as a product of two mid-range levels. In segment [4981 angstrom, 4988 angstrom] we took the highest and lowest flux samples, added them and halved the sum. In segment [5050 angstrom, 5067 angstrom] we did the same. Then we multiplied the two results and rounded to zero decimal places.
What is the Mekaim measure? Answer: 155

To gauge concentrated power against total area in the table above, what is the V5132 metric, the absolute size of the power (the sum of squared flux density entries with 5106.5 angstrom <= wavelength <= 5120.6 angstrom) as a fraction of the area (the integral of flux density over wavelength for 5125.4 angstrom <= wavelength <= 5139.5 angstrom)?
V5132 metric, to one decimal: 5.1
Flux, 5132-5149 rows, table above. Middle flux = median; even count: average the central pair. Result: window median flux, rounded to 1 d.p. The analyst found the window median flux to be 12.8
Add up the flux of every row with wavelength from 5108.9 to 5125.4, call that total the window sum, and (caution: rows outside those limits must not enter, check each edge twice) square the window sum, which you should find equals 7939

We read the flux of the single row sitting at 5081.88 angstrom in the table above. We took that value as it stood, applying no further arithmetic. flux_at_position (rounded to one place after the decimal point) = 12.2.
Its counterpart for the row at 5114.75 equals 12.9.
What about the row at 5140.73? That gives 12.6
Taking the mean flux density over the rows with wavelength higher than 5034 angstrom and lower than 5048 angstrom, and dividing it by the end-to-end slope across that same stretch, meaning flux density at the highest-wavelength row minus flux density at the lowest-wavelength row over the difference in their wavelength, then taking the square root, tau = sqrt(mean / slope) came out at 22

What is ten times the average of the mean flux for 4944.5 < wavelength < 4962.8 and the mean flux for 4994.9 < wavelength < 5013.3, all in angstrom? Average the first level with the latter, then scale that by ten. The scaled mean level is 120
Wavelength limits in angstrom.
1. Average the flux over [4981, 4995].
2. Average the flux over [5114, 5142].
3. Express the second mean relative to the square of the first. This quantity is 0.0890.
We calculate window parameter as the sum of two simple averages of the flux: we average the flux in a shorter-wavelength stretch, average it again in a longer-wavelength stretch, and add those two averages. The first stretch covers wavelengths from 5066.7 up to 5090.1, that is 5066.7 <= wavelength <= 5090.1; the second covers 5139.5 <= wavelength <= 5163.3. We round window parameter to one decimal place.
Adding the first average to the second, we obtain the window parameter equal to 25.2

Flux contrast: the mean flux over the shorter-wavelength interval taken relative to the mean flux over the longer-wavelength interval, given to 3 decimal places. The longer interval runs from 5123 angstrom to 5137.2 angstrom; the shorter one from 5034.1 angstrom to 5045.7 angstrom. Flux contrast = 0.925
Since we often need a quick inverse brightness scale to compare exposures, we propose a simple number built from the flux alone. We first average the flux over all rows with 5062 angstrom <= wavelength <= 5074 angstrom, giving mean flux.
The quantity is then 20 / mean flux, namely 1.55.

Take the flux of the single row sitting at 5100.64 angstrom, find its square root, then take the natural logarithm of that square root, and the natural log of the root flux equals 1.282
